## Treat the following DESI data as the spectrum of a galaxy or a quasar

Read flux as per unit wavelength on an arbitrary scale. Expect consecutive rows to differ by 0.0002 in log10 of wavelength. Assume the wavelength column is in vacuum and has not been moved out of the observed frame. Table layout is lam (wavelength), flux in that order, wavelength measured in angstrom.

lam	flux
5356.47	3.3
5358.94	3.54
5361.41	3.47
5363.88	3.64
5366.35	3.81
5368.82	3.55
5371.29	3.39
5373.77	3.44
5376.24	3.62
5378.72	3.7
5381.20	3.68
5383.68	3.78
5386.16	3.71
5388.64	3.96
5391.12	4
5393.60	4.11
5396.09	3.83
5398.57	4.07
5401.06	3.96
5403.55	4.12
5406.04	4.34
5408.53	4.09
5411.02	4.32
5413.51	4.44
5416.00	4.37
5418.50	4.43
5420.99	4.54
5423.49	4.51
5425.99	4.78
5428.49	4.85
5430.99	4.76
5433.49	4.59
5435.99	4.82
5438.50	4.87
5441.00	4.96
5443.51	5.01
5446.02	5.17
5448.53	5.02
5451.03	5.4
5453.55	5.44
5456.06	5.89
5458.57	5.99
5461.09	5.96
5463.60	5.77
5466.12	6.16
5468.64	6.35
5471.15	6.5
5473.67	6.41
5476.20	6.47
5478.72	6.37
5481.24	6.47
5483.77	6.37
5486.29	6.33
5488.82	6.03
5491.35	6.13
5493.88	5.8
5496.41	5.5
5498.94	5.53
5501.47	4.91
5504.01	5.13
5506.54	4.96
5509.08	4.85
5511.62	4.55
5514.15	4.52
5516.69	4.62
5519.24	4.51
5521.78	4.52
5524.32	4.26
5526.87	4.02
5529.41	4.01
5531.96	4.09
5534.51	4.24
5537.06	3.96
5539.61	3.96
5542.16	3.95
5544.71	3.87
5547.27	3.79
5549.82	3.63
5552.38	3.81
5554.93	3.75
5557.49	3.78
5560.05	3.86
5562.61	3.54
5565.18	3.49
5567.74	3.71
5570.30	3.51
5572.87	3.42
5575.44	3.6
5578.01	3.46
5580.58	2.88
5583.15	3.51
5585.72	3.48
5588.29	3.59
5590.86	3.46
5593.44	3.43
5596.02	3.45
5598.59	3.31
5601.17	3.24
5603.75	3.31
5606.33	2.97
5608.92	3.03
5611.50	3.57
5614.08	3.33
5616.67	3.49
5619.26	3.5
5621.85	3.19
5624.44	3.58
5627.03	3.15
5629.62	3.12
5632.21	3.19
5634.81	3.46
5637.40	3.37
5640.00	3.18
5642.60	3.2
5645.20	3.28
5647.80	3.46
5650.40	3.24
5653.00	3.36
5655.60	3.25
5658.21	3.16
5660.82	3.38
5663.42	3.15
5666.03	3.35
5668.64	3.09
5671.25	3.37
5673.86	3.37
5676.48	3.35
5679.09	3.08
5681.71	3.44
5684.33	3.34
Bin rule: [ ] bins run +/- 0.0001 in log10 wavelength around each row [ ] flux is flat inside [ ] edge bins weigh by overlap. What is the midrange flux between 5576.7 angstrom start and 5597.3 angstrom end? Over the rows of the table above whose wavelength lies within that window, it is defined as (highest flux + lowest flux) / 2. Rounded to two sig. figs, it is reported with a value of 3.2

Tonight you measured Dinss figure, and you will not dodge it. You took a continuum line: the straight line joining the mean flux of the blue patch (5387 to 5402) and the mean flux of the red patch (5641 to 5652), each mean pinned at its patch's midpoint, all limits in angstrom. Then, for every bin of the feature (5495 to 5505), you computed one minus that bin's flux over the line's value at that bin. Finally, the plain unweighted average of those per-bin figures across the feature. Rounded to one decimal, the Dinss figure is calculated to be -0.4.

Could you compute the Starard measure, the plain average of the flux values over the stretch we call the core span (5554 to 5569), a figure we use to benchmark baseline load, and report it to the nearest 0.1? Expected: 3.7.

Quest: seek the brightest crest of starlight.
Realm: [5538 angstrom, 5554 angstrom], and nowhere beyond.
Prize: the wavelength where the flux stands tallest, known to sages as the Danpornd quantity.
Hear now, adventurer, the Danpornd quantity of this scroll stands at 5539.61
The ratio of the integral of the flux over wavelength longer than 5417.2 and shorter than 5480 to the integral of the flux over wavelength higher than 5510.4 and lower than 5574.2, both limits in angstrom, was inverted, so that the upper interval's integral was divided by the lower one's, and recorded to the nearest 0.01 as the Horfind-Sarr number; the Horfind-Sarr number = 0.75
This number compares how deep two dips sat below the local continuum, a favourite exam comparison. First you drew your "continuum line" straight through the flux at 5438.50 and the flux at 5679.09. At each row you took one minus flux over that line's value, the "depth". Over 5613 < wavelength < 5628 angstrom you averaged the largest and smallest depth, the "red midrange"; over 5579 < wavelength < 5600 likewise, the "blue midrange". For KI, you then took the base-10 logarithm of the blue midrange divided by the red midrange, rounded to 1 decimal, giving 0.6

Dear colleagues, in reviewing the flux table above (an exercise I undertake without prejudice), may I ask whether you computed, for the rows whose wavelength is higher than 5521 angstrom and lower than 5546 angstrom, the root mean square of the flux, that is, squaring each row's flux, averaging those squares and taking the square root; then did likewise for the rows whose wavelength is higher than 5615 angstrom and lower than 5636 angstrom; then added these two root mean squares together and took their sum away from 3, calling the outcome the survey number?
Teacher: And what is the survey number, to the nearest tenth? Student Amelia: -4.4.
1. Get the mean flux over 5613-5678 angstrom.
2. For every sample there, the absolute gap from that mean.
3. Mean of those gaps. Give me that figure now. 0.1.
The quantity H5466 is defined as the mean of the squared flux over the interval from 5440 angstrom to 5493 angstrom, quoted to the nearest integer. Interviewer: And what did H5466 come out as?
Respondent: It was 35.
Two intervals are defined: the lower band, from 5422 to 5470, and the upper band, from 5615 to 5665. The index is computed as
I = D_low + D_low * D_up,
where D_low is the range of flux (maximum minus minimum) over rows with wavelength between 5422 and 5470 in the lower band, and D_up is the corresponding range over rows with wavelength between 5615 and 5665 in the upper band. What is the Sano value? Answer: 2.7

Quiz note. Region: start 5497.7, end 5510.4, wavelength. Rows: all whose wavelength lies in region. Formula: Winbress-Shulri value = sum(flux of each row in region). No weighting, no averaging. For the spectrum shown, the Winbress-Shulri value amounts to 25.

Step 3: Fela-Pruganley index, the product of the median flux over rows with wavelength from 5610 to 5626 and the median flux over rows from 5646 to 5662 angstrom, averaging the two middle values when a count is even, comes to 12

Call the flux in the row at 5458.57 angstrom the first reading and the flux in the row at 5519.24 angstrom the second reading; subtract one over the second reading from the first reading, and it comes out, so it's 5.8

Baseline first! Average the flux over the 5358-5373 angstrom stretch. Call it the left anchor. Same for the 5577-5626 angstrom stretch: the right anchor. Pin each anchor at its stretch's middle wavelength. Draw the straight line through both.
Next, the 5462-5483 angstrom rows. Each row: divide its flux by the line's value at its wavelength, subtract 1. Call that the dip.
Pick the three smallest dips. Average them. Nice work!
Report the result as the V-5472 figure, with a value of 0.8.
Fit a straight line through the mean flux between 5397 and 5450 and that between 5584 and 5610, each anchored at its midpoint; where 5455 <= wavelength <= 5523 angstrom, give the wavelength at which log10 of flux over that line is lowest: 5514.15 angstrom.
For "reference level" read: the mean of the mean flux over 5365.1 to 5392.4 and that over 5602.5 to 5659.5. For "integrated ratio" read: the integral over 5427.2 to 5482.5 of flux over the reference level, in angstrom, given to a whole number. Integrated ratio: 89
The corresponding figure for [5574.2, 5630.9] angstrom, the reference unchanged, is 54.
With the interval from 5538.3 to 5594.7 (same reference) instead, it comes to 58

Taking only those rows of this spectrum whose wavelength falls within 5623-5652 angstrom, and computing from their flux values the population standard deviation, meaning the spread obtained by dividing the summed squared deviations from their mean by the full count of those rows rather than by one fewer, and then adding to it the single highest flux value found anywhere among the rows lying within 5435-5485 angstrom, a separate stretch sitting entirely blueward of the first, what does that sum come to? 6.64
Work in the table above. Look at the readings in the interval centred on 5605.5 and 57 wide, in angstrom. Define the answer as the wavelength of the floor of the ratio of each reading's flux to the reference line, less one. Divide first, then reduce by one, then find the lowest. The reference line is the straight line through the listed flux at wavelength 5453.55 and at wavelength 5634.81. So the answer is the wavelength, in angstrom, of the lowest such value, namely 5580.58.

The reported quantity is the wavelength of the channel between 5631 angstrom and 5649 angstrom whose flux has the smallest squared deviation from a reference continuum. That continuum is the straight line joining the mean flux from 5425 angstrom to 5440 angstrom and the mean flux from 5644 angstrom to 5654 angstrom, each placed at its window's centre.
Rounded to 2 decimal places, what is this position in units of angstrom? 5634.81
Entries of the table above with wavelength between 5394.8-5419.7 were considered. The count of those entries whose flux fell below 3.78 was 0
